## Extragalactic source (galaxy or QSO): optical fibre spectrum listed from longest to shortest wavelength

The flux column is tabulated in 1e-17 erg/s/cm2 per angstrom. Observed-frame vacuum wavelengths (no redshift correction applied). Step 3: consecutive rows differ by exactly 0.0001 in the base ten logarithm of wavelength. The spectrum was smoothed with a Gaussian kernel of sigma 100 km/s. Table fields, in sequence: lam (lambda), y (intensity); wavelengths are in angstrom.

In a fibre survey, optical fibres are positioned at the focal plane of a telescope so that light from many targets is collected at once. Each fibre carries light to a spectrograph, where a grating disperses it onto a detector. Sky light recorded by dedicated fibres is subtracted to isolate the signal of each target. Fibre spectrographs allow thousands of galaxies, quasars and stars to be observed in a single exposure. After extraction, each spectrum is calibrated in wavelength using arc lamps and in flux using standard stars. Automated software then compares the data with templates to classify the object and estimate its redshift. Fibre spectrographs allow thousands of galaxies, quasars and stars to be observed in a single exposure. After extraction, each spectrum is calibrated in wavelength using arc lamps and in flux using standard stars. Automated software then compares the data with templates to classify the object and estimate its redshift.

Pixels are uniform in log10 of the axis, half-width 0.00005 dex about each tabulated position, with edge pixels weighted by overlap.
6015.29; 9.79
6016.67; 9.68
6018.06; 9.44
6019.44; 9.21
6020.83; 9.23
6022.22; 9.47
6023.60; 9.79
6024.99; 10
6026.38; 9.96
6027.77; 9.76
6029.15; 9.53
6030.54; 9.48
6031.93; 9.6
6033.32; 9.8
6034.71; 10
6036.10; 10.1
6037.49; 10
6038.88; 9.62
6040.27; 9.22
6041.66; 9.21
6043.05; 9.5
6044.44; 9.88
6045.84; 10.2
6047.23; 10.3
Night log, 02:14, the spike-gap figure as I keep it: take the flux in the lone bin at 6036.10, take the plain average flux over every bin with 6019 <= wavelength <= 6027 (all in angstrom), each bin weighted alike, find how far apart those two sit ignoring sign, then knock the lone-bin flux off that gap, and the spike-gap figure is -9.61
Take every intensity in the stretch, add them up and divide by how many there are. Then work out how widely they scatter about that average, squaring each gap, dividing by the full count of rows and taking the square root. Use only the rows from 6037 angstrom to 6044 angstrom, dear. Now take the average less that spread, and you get 9.2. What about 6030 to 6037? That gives 9.6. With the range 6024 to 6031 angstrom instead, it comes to 9.5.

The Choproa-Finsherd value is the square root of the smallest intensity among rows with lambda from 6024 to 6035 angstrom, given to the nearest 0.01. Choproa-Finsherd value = 3.08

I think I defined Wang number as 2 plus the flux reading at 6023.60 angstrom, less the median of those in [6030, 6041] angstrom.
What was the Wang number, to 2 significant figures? 2.1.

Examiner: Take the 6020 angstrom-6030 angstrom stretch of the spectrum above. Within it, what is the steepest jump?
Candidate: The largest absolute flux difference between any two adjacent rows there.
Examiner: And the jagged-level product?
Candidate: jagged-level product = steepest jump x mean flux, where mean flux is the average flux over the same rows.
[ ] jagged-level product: 3.1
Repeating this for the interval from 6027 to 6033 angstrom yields 2.2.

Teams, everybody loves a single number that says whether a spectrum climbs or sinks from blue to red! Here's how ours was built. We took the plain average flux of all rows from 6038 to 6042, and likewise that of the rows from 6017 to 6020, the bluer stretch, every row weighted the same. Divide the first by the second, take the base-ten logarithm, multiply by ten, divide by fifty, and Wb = 0.000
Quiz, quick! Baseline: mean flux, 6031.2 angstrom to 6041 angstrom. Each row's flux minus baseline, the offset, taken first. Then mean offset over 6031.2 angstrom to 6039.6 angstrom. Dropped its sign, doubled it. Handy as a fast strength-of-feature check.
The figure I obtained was 0.18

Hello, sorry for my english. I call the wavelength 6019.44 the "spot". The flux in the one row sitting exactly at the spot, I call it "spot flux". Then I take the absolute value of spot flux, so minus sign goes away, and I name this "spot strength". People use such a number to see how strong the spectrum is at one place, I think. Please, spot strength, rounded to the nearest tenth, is 9.2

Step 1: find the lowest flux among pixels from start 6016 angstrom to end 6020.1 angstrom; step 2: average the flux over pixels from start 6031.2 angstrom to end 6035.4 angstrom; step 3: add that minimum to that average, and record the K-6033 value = 19.0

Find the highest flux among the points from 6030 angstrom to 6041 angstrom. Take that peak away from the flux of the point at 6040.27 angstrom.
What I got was -0.88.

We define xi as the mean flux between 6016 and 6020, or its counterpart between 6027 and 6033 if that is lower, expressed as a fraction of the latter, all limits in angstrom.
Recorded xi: 0.98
